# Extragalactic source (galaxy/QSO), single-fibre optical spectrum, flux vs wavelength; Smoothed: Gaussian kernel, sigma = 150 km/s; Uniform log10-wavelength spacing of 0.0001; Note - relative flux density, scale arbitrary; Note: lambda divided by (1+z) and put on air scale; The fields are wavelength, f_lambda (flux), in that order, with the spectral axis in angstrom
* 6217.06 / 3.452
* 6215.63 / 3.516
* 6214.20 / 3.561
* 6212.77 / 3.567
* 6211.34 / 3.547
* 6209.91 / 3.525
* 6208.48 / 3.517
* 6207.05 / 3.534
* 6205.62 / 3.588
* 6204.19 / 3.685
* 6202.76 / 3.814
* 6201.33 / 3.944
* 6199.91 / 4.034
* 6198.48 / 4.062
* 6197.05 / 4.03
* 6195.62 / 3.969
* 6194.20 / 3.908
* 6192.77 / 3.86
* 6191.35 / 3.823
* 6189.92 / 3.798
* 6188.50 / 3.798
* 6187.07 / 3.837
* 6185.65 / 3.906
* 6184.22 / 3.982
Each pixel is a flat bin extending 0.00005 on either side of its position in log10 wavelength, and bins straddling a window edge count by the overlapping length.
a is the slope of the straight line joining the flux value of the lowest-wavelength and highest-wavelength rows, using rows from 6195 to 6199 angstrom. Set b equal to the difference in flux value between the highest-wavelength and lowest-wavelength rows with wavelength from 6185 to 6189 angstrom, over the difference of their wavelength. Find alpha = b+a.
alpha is -0.005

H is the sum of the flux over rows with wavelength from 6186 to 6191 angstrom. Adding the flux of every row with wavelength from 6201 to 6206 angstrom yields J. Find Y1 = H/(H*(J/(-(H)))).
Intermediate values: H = 11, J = 15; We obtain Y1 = -0.76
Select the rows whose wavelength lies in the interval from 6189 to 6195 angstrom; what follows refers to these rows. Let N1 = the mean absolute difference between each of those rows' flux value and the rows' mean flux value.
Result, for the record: 0.04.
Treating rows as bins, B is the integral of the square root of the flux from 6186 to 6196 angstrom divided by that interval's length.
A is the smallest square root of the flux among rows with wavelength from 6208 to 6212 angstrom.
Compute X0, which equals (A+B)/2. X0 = 1.92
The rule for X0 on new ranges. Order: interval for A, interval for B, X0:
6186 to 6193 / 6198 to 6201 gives 1.98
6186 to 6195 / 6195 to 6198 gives 1.97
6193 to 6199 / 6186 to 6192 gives 1.97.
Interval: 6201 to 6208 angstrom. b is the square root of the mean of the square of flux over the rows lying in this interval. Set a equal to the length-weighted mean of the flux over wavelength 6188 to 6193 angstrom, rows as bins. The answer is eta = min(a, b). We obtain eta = 3.72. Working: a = 3.82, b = 3.7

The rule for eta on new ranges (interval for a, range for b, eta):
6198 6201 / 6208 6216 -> 3.54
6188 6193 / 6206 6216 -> 3.54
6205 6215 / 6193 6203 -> 3.55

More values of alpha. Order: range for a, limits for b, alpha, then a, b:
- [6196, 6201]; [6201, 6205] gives -0.089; 0.001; -0.09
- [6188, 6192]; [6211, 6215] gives 0.014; 0.009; 0.00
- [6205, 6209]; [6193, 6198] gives 0.018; -0.025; 0.04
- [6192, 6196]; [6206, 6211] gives 0.035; 0.038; 0.00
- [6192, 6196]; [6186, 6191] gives 0.025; 0.038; -0.01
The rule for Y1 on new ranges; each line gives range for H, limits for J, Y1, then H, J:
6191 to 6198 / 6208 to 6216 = -0.92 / 20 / 21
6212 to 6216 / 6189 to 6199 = -0.39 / 11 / 27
